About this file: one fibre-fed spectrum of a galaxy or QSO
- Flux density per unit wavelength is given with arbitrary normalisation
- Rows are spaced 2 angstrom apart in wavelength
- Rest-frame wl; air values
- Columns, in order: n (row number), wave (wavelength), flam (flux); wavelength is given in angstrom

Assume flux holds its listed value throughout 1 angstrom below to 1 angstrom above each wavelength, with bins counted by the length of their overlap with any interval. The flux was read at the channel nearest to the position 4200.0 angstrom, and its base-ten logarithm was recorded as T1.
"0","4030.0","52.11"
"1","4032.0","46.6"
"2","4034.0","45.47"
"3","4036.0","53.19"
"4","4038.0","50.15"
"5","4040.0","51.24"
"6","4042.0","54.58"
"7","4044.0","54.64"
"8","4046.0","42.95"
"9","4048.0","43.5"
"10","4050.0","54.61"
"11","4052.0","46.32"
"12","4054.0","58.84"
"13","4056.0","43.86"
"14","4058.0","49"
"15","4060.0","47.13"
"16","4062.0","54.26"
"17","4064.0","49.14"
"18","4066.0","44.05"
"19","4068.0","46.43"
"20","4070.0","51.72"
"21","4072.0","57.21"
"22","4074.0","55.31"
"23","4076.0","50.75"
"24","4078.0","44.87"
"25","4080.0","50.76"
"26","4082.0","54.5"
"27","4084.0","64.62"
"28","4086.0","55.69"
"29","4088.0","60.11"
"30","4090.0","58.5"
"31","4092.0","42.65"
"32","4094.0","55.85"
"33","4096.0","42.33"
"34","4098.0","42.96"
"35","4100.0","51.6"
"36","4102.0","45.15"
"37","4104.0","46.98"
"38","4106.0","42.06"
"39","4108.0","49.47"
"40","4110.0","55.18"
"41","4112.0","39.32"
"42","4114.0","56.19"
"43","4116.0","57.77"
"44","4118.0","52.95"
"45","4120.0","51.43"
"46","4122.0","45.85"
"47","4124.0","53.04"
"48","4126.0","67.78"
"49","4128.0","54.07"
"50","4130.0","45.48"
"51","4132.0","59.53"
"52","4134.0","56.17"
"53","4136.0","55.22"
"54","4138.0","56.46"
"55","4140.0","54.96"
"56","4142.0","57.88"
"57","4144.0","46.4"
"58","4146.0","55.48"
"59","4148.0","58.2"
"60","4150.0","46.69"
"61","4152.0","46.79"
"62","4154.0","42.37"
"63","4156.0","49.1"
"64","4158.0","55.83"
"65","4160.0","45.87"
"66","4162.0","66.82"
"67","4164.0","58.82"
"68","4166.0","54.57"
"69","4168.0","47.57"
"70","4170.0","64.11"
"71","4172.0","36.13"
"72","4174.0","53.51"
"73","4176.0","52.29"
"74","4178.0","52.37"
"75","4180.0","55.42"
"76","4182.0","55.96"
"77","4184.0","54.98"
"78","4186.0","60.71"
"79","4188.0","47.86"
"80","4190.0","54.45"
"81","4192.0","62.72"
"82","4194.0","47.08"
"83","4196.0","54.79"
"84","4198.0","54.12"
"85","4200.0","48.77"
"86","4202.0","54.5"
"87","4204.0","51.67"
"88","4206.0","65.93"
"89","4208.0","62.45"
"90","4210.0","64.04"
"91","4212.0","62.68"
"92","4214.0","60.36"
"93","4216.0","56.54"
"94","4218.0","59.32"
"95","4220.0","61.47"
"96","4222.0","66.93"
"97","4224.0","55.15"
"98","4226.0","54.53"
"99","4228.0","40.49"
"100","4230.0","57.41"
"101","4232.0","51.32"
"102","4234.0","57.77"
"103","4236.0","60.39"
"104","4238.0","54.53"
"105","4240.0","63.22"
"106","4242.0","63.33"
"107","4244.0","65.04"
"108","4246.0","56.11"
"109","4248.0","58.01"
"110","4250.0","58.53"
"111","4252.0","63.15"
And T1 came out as 1.69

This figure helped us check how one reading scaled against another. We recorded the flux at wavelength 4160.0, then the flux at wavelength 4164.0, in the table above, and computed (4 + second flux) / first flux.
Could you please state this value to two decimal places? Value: 1.37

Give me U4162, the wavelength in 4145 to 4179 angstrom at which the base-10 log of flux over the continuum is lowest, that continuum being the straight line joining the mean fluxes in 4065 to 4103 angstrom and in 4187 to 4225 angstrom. 4172.0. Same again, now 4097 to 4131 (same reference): 4112.0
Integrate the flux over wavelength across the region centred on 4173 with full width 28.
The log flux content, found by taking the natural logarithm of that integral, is 7.3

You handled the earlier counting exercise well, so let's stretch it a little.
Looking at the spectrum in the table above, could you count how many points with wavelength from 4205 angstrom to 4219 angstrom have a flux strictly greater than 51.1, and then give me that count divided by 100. 0.07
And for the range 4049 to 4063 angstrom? 0.03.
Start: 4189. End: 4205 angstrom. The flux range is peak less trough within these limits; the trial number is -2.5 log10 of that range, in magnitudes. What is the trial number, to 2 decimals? -2.99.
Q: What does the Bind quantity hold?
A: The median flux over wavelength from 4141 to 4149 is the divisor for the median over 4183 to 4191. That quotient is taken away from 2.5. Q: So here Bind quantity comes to 1.53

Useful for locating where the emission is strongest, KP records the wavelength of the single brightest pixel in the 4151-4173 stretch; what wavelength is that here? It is 4162.0 angstrom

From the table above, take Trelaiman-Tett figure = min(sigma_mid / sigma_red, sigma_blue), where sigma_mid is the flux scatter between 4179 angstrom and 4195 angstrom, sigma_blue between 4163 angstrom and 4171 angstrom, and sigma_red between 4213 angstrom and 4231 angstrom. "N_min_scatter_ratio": 0.75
